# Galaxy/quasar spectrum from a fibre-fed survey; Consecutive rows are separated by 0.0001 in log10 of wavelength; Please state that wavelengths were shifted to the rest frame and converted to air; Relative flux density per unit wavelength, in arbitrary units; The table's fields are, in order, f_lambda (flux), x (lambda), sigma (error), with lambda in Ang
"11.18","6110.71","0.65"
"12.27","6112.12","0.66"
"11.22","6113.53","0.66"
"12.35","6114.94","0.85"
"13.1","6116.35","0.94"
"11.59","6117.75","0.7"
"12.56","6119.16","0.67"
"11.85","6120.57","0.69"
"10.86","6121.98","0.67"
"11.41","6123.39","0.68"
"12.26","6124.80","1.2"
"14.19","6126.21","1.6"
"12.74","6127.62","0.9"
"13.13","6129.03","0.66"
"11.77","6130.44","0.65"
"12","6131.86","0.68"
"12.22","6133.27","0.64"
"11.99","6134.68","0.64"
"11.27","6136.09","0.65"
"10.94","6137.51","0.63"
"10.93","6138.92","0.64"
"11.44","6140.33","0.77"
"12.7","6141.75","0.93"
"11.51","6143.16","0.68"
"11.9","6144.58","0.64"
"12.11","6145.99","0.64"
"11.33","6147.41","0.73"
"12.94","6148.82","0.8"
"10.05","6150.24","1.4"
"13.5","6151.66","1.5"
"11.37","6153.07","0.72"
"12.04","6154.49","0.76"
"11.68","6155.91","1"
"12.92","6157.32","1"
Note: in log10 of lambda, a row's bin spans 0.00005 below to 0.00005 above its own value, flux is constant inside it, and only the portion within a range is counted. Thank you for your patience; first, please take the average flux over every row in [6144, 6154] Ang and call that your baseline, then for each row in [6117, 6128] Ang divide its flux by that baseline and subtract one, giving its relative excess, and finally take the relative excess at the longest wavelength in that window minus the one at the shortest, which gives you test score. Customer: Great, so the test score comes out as 0.10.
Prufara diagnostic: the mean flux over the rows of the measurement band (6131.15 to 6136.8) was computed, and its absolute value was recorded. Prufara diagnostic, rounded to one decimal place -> 11.9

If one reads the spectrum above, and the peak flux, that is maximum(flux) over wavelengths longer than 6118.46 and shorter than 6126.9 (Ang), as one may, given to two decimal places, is 14.19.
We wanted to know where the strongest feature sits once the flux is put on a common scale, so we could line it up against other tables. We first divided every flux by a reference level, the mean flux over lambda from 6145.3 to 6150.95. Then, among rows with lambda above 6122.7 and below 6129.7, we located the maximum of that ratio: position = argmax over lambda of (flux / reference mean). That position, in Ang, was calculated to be 6126.21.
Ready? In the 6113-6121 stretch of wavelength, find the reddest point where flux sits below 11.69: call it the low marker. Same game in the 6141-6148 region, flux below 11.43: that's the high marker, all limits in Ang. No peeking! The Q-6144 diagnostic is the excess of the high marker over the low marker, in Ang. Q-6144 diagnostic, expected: 29.7 Ang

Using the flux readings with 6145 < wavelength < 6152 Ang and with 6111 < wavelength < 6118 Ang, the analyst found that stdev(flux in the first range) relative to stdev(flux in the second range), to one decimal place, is 1.9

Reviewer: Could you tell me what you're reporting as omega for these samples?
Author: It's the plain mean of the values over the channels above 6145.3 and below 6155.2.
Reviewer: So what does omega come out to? 11.9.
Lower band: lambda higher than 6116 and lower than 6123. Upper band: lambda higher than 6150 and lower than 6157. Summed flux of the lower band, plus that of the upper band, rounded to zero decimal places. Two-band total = 119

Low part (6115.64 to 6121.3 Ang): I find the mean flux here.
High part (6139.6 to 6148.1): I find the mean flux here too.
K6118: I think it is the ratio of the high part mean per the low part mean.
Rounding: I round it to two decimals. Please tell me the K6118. 0.96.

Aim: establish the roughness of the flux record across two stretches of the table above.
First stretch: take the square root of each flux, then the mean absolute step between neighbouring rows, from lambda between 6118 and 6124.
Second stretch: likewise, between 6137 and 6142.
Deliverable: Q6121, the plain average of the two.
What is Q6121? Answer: 0.098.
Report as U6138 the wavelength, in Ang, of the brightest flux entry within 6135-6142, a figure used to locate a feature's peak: 6141.75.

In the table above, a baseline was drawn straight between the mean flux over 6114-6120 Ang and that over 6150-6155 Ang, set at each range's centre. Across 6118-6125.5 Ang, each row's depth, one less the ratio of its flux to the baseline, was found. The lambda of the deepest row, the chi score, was 6121.98 Ang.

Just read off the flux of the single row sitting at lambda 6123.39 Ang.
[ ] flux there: 11.41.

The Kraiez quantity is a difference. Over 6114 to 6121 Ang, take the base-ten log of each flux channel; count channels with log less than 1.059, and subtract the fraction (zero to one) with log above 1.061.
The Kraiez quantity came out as -1.0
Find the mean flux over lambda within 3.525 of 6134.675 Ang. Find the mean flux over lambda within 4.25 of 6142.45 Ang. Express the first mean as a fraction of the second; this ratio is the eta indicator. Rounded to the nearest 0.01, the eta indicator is 0.99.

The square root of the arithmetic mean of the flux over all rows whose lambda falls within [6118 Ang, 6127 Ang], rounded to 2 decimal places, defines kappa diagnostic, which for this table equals 3.49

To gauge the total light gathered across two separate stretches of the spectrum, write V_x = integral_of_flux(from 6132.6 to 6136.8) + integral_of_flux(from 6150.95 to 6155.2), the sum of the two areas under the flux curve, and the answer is 102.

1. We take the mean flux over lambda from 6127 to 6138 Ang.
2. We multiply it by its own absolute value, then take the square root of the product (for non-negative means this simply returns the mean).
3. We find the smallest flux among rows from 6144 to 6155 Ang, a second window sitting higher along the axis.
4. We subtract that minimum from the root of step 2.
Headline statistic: 2.0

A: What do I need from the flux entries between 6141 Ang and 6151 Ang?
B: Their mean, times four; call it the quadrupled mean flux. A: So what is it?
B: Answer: 47.2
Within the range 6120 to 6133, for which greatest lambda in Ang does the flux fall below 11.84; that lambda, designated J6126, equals 6130.44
